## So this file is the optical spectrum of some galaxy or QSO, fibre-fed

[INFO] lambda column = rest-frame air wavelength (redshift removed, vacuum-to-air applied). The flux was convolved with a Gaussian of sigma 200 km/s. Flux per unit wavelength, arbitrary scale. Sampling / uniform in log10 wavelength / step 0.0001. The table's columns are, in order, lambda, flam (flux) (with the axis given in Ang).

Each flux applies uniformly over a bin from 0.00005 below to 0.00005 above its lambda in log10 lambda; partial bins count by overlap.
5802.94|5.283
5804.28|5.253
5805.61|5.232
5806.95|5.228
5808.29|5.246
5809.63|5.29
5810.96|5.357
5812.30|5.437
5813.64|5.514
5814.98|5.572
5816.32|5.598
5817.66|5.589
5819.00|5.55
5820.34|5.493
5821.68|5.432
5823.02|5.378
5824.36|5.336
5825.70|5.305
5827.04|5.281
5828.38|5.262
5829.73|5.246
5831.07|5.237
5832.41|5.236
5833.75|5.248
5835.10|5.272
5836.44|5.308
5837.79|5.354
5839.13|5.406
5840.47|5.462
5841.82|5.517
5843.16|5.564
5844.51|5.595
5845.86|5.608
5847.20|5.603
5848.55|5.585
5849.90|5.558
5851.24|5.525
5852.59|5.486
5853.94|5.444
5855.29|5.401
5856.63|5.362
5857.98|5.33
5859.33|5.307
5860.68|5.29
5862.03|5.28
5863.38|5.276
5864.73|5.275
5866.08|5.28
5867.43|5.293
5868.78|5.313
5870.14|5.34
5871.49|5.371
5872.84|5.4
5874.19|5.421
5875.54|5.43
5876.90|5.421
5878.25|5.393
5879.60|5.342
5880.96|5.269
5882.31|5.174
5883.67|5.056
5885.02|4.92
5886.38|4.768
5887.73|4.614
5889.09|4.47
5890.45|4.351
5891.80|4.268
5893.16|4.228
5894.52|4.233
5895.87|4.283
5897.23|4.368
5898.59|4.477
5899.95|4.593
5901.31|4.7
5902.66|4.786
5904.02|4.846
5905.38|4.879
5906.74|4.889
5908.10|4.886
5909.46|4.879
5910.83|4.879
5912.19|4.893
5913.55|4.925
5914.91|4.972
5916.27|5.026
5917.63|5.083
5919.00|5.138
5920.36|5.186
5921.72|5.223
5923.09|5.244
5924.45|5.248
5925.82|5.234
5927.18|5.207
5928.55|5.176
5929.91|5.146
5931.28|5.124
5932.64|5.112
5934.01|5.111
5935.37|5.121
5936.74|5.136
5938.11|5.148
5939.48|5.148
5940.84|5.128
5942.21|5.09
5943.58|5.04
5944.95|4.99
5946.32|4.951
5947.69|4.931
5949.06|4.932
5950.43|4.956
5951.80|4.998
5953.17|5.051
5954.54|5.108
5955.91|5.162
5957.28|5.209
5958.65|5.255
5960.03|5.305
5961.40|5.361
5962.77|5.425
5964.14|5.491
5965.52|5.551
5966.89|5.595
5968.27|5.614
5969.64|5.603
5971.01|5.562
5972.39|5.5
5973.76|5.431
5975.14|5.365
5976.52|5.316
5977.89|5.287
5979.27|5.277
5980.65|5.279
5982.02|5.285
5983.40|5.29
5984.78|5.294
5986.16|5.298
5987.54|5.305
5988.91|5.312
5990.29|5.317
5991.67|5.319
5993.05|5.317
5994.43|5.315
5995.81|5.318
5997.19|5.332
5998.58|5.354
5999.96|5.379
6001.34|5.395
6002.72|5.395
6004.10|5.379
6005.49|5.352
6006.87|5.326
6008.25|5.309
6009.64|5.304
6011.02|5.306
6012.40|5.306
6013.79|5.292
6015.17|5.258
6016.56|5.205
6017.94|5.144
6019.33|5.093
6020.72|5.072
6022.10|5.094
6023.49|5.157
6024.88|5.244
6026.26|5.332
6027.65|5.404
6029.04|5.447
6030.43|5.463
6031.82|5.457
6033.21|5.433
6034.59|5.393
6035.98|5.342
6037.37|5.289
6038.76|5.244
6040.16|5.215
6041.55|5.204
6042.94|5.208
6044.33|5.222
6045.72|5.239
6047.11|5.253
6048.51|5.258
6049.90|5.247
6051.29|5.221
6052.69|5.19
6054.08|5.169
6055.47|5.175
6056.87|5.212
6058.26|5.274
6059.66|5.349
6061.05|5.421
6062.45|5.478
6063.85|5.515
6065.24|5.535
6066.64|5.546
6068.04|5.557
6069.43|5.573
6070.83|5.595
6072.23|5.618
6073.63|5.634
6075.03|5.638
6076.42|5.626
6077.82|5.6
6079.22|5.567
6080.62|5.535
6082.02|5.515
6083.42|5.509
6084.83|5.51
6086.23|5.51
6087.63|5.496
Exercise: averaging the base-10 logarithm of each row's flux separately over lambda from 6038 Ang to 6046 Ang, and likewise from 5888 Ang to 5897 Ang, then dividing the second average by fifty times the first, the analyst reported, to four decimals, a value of 0.0177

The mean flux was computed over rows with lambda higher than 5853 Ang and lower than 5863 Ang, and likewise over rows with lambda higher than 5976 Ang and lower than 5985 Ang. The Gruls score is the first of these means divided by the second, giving 1.01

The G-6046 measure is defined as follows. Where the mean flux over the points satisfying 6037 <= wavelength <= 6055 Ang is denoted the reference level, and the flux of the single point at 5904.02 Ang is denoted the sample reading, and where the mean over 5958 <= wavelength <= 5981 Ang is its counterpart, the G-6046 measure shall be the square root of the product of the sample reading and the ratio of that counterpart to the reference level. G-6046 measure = 2.24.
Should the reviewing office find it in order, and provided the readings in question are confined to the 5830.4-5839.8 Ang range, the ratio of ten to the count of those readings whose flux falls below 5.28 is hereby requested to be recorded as 2.50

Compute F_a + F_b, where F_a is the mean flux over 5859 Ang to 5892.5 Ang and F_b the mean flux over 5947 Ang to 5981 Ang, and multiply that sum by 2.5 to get 26.1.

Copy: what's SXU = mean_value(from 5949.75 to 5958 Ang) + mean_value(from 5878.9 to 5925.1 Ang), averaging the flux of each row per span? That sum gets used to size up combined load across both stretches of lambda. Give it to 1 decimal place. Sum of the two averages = 9.9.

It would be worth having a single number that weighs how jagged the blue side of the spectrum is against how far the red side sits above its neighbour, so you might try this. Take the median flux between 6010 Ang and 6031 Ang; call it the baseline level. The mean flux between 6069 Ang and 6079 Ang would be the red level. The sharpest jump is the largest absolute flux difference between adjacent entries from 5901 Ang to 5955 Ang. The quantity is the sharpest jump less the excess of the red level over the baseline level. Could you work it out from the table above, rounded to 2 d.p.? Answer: -0.27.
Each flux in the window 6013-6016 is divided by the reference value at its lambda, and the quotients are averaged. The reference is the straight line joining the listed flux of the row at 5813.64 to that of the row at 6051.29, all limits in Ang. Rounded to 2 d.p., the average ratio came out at 1.00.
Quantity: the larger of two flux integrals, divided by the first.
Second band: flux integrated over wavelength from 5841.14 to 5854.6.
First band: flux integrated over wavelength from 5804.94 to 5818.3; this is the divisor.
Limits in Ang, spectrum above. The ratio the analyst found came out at 1.03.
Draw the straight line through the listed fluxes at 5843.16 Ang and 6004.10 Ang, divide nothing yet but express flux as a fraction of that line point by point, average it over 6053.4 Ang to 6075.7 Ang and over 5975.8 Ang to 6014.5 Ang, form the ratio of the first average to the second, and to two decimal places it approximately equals 1.04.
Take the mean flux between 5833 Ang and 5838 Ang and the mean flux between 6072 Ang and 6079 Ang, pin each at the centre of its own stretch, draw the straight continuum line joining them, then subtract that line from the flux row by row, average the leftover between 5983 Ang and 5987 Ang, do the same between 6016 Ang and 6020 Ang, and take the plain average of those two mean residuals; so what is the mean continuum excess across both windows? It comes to -0.3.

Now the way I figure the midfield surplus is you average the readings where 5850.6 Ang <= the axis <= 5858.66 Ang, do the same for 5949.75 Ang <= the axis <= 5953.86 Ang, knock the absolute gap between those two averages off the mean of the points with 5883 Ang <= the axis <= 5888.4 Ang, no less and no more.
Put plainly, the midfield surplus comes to 4.42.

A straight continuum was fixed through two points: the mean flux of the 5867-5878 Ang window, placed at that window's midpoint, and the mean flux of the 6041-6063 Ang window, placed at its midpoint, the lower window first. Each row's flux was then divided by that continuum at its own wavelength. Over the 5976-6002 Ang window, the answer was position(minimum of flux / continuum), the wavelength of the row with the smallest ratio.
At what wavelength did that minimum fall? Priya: 5979.27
